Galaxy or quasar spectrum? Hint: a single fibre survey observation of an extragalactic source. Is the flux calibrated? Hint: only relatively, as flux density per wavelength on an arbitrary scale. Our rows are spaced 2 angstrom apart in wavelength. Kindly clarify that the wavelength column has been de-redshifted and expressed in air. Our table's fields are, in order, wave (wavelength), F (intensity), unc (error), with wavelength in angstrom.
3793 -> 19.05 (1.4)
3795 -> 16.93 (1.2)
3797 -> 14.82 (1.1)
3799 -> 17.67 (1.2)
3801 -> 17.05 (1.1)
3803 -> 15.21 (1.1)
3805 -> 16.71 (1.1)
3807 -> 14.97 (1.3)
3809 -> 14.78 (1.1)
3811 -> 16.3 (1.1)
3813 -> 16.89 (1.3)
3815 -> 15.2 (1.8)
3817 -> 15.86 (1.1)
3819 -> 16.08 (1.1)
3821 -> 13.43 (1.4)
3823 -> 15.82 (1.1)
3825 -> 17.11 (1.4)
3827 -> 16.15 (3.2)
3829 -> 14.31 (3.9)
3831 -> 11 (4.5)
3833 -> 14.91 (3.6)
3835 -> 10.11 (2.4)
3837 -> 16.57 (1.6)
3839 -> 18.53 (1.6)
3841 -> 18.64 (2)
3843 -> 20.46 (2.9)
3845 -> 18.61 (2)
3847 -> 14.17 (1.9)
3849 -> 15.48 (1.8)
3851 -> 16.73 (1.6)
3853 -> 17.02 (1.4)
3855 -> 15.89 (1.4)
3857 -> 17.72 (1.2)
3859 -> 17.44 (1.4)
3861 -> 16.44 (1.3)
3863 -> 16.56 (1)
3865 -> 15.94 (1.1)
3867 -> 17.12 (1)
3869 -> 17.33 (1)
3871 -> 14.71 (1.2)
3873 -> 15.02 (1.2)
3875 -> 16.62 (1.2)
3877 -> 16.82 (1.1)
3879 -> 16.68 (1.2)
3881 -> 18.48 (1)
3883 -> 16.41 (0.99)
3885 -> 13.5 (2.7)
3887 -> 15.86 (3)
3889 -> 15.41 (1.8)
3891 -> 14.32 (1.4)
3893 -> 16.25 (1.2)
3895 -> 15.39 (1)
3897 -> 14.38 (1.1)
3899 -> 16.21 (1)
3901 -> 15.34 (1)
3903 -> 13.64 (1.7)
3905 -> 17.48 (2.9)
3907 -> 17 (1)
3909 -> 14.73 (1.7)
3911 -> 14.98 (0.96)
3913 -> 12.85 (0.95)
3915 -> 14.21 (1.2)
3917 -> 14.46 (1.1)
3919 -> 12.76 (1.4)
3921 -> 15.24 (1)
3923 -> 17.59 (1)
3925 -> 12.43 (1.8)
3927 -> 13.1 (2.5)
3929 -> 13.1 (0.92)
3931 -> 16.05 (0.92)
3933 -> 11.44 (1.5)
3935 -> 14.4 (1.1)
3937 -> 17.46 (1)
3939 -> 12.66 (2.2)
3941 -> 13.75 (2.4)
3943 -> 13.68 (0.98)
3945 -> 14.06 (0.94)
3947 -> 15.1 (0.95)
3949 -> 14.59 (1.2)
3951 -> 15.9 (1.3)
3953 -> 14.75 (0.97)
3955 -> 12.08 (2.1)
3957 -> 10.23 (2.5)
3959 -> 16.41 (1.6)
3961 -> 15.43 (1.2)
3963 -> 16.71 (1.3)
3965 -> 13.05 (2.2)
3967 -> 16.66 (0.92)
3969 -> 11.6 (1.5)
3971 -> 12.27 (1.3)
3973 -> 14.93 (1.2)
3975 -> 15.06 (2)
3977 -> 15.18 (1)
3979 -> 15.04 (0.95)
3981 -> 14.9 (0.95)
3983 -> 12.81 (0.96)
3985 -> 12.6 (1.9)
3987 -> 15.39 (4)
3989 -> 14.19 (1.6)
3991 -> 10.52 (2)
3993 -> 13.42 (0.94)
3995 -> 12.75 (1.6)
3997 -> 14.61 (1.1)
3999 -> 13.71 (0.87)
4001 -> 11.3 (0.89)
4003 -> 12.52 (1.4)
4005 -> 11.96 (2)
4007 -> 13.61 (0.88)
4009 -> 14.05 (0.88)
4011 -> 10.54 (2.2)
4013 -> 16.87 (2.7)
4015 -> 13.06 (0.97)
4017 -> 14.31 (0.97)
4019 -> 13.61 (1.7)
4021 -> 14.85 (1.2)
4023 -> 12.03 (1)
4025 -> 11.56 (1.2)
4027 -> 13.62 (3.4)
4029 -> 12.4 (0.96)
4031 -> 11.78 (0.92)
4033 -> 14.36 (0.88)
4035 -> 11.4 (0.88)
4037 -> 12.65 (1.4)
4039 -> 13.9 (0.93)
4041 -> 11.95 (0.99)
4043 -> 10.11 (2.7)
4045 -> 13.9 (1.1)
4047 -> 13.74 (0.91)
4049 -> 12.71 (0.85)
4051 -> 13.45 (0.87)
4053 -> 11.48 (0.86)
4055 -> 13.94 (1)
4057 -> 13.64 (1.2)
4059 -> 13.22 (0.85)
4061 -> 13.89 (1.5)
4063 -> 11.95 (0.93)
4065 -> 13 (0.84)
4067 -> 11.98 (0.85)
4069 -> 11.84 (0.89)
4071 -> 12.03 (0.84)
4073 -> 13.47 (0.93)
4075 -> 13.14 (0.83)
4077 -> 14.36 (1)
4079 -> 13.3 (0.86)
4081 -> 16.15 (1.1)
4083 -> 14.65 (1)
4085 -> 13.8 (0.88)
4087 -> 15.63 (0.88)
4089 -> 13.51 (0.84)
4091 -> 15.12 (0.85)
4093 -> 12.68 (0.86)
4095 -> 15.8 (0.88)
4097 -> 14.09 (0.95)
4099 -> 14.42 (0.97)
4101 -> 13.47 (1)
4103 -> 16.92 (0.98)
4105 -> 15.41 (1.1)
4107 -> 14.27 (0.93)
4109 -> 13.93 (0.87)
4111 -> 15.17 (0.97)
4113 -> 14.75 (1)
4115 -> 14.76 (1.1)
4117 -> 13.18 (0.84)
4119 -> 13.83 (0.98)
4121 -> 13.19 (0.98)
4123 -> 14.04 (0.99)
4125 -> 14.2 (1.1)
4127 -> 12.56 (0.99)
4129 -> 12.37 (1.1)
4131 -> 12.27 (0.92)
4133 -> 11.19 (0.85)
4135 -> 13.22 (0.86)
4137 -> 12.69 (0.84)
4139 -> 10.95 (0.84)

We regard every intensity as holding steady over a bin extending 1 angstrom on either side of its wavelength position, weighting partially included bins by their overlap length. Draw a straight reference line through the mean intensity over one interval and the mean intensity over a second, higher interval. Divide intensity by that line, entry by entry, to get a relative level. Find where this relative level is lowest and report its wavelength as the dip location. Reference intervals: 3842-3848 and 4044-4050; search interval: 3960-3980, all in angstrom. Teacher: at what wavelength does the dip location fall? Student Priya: 3969 angstrom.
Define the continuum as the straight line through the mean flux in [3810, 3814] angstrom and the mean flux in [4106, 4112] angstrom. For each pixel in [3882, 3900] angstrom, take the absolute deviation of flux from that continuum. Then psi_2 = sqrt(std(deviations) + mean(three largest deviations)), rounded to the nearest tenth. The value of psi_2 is 1.7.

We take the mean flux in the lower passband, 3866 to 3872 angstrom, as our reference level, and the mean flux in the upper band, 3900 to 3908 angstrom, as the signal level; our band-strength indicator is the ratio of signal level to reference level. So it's 0.968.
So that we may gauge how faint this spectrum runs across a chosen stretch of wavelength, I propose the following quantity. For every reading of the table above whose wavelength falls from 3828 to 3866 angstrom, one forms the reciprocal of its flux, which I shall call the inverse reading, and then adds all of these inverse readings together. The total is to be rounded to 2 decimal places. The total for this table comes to 1.21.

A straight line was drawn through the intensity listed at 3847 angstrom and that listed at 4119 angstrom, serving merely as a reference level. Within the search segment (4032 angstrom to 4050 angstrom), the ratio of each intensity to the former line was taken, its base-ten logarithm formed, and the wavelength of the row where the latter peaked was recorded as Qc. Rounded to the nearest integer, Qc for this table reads 4033 angstrom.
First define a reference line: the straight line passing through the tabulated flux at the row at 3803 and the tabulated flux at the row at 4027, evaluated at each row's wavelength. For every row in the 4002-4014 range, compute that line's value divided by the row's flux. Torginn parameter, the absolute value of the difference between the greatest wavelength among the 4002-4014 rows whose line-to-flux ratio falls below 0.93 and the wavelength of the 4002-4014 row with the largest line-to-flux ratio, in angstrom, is 2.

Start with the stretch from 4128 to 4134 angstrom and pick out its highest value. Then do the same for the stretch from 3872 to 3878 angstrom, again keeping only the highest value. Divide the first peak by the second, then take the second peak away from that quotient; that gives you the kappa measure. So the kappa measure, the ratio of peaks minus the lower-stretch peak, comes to -16.1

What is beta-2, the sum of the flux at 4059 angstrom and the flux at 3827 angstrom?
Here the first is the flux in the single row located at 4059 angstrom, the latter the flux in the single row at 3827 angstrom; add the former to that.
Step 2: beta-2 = 29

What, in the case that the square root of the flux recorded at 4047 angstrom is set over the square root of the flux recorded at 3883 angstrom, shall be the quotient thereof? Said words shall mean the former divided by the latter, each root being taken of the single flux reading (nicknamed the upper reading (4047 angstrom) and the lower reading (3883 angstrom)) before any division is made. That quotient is 0.92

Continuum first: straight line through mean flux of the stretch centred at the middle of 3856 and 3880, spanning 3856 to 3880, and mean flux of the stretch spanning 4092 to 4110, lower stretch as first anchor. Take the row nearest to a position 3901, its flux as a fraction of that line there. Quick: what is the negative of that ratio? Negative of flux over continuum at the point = -0.94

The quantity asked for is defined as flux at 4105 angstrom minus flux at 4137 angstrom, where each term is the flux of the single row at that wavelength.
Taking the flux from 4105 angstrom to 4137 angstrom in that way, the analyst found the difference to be 2.7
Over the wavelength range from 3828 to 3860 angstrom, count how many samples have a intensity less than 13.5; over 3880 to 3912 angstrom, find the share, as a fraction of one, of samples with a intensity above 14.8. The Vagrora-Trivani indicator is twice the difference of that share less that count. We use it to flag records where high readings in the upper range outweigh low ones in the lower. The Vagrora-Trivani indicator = -2.6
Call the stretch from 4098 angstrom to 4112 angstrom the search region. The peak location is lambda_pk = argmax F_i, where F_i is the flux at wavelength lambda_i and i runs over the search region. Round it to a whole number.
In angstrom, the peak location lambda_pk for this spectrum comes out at 4103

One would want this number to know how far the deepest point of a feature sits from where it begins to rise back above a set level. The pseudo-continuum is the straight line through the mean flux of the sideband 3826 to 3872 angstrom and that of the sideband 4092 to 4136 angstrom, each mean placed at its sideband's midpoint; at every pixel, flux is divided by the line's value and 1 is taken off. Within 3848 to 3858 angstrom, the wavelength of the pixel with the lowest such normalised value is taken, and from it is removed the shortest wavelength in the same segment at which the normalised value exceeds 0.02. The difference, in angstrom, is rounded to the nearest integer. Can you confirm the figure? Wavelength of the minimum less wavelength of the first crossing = -2 angstrom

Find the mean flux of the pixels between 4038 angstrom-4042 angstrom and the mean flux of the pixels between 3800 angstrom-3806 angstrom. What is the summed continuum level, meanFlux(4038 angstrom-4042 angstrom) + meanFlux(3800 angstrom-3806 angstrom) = 29.2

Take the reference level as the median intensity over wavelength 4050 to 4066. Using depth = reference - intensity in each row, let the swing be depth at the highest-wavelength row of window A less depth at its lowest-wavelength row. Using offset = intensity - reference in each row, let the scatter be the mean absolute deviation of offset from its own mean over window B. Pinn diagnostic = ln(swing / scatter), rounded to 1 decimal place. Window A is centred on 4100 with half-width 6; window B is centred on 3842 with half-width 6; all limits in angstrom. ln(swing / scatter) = -1.4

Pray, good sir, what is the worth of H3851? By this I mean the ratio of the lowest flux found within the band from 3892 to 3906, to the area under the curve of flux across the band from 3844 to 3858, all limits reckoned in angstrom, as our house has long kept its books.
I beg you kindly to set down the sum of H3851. 0.0590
